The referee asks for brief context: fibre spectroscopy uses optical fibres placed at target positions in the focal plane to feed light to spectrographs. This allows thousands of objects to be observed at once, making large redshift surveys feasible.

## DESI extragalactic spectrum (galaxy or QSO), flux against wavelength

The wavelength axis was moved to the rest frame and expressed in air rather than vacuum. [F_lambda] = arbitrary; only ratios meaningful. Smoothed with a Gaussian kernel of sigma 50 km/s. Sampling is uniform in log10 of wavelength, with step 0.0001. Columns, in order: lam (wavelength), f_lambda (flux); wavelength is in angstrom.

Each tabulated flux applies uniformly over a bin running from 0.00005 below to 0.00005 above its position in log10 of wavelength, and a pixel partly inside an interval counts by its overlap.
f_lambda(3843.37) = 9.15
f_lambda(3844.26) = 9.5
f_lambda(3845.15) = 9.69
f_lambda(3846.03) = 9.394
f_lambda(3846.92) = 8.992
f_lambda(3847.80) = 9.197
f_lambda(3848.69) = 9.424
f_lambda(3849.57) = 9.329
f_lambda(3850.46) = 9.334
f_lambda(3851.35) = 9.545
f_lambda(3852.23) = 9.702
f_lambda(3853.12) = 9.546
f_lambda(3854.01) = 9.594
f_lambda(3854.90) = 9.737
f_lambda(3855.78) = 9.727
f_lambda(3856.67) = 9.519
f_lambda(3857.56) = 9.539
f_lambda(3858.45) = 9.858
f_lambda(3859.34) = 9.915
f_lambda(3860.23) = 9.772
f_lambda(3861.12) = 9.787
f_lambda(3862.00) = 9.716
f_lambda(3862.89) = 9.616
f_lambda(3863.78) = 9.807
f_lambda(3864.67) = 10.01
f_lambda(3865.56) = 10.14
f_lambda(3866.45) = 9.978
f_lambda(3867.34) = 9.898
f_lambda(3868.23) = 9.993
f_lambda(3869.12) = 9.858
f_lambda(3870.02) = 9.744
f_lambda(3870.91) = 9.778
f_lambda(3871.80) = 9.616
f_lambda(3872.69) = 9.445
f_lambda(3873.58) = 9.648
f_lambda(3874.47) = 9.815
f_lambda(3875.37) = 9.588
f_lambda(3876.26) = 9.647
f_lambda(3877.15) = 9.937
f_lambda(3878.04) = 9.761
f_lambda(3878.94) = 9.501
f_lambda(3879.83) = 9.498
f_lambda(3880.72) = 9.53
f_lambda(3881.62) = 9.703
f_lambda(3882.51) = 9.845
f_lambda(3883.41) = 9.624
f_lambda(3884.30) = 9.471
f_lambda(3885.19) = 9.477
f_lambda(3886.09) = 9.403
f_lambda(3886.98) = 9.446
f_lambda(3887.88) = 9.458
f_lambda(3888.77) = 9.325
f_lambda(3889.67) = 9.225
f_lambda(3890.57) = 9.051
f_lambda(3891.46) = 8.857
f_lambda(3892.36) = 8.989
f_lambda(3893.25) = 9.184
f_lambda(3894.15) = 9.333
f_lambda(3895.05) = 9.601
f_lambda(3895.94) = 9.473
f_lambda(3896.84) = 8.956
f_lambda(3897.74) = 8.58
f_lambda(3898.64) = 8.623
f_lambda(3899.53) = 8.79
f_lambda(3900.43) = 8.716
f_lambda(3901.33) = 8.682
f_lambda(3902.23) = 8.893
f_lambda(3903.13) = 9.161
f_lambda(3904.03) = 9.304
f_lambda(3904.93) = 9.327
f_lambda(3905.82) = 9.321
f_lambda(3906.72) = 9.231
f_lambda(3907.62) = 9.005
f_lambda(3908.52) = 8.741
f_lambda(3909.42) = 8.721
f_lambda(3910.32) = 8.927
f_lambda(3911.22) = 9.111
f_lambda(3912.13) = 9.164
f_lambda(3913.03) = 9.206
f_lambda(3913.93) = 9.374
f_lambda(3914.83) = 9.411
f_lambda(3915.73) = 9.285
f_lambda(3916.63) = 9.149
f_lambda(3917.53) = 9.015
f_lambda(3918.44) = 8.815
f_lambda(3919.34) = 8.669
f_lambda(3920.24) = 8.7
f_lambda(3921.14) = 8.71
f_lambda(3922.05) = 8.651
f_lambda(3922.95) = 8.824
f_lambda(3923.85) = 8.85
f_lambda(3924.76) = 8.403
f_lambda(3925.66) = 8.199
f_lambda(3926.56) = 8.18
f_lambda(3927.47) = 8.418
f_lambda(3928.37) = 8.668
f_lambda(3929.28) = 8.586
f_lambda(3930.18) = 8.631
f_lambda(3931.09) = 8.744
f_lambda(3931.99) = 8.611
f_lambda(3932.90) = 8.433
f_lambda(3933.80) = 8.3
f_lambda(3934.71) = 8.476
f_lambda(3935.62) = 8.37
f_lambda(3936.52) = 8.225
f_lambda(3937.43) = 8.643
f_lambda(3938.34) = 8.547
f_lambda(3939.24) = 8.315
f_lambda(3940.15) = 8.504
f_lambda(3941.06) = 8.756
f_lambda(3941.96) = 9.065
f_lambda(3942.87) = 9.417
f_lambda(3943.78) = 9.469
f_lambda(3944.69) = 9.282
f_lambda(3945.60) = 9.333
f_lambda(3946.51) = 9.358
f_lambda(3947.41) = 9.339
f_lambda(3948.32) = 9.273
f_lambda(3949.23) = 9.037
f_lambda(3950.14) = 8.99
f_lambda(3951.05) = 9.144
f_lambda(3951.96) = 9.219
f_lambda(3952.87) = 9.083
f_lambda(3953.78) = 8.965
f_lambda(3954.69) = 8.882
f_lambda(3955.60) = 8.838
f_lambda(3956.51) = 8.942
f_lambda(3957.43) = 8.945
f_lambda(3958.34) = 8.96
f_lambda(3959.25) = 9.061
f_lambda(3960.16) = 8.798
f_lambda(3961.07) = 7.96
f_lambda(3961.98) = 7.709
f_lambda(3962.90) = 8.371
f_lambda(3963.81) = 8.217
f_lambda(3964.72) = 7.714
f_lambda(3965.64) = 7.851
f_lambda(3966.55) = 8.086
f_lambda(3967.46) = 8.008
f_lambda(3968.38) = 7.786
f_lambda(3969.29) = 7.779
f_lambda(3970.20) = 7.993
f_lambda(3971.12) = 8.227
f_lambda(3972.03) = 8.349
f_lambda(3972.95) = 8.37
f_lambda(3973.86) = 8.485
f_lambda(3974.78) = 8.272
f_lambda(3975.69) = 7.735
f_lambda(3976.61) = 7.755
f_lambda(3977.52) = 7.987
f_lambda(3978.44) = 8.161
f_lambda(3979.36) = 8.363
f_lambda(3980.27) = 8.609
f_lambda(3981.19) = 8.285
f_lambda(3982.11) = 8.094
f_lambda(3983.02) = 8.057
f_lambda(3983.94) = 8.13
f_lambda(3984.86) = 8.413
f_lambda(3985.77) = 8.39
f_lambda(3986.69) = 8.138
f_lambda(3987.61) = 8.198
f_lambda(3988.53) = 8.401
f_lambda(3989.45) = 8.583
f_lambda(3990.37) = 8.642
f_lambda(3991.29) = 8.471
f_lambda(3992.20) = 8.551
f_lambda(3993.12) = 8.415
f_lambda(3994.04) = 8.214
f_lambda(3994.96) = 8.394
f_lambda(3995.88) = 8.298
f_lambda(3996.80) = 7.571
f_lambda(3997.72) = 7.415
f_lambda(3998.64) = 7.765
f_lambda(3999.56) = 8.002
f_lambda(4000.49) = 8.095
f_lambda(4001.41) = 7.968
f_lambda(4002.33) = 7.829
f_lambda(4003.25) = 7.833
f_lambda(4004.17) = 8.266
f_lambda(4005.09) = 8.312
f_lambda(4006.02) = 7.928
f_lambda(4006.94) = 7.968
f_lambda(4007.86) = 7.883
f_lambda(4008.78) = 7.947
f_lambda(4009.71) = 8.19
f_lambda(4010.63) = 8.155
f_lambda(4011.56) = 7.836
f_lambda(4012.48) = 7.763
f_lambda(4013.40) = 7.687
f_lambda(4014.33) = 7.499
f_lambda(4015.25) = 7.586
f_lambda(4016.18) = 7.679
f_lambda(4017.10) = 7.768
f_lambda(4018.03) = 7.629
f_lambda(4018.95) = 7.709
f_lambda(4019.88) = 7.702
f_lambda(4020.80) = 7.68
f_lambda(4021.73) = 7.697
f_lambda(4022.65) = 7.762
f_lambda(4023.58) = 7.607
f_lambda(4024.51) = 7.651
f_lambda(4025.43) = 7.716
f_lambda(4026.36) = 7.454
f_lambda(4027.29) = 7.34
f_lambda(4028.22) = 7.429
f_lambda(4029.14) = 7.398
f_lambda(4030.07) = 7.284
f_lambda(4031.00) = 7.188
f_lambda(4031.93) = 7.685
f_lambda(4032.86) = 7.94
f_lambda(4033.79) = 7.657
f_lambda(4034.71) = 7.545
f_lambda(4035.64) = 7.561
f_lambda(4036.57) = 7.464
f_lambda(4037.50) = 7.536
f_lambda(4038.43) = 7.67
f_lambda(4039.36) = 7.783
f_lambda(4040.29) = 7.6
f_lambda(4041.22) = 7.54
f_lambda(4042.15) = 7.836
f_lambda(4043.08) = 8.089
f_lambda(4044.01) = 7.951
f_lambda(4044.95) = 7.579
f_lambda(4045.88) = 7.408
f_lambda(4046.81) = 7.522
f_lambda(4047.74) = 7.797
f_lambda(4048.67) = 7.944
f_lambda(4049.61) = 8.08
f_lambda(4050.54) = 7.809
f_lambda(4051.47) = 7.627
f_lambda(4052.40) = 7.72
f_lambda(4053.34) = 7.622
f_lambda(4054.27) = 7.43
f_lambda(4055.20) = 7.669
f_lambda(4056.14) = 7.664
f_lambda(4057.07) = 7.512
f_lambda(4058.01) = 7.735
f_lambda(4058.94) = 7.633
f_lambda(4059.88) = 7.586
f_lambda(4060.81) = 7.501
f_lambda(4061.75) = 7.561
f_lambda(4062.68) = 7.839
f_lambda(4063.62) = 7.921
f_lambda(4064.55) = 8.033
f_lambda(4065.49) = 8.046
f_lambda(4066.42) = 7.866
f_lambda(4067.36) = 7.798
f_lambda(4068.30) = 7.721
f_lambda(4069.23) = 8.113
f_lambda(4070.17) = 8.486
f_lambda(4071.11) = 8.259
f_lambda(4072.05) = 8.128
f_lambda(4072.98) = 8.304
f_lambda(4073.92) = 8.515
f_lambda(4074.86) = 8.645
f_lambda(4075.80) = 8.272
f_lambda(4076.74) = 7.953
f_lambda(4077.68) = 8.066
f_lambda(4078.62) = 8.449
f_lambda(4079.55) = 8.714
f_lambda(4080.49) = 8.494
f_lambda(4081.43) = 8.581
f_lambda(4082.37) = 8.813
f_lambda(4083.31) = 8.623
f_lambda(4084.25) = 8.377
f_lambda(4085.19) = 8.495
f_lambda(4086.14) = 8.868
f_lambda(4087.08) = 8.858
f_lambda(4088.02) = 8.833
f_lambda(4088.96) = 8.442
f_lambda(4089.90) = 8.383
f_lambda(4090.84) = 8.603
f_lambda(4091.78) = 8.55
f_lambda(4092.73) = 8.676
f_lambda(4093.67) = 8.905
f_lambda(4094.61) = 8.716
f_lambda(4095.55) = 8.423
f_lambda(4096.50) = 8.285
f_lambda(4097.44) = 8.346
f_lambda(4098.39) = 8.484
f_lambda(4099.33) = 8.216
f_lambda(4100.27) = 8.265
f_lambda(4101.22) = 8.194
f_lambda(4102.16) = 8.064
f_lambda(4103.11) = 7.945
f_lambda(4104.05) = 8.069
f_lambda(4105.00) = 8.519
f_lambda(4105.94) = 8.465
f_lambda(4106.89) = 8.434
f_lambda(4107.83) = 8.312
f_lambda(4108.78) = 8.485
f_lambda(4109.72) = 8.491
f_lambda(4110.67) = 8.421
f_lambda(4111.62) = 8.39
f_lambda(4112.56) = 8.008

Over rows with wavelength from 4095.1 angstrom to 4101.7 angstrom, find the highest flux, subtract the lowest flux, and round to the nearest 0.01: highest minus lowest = 0.29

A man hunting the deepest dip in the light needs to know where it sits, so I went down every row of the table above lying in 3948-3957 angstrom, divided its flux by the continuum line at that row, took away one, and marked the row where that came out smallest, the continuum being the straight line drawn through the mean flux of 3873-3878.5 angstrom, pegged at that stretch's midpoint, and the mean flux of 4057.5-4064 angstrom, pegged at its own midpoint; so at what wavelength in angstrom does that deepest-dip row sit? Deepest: 3955.60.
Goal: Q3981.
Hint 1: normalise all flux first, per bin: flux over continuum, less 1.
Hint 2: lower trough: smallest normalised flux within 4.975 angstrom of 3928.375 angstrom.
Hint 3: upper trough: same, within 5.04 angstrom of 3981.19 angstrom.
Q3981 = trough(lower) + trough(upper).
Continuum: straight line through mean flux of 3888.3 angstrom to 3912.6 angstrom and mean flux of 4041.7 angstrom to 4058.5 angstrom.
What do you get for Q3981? -0.15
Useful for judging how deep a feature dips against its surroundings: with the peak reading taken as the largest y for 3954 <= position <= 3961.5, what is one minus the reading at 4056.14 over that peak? 0.15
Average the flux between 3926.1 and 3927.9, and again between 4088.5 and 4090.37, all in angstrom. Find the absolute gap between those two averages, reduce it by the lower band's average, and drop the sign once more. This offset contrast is 8.2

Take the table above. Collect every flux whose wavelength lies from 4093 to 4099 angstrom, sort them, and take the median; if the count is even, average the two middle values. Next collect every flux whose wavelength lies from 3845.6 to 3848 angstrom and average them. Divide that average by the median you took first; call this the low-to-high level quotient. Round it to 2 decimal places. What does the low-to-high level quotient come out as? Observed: 1.09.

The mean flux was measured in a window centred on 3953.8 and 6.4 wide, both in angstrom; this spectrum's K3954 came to 9.0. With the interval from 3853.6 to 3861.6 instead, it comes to 9.7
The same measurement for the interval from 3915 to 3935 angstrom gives 8.7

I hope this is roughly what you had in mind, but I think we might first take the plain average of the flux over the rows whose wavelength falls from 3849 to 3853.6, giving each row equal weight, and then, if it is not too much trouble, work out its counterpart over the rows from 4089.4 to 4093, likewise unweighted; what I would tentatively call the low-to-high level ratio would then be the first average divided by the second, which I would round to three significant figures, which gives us 1.11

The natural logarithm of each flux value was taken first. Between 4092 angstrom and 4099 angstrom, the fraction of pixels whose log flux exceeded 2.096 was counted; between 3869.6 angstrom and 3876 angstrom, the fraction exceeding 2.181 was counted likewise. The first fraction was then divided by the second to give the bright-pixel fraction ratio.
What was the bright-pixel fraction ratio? 1.0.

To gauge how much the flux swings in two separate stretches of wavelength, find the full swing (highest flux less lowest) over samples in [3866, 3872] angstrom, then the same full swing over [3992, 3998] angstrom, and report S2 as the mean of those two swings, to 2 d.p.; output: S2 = 0.76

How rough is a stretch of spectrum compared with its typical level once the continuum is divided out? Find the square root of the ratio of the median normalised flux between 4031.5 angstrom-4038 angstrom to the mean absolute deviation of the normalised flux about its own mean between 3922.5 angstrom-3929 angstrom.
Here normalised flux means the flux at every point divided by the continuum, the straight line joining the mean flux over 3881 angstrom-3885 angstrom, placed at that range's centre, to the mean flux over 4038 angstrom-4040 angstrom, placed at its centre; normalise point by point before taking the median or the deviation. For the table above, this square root 6.2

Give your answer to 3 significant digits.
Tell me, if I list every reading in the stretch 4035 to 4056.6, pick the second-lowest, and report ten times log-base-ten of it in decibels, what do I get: 8.71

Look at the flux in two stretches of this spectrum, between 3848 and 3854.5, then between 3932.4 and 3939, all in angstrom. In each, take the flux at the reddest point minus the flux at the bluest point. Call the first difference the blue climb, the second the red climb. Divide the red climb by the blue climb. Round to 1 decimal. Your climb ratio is 0.7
